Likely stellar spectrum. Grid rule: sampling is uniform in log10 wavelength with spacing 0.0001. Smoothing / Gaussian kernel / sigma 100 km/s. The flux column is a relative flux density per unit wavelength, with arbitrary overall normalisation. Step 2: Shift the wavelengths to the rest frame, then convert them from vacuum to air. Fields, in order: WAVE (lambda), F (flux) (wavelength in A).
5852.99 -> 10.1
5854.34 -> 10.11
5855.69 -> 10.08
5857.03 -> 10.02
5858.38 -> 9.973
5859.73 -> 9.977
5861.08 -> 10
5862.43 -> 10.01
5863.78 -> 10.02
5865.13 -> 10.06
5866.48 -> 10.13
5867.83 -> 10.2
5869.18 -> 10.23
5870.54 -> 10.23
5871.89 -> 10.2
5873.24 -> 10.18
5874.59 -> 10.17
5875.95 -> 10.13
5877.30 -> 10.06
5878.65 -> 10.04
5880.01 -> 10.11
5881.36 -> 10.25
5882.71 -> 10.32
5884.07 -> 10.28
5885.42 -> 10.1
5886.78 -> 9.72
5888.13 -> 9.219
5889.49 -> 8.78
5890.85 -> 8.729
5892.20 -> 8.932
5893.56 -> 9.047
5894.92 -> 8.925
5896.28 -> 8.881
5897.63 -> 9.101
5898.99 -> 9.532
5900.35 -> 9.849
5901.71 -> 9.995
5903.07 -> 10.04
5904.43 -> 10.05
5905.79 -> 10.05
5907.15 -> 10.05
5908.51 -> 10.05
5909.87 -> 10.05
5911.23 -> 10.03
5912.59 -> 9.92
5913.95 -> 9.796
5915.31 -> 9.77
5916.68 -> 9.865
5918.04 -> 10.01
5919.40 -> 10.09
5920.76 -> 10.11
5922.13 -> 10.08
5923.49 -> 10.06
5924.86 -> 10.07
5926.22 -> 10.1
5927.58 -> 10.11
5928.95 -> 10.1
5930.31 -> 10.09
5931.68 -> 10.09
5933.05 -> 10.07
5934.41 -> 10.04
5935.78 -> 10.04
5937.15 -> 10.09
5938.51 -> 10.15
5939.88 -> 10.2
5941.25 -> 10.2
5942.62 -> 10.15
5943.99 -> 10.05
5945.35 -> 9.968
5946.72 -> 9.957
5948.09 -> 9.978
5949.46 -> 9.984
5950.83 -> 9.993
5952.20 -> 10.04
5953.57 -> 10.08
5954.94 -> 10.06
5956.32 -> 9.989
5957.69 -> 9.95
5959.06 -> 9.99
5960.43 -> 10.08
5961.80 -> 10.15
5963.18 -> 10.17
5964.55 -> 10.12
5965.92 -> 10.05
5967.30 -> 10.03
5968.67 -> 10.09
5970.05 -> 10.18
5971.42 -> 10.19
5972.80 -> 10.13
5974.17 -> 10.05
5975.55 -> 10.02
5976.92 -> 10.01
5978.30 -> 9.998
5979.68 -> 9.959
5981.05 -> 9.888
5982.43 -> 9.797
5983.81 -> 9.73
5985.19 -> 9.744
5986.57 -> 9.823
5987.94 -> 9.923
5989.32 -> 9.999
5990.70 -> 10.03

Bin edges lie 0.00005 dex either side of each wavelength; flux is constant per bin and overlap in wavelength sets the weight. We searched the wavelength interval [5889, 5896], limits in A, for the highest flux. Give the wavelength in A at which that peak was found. 5893.56 A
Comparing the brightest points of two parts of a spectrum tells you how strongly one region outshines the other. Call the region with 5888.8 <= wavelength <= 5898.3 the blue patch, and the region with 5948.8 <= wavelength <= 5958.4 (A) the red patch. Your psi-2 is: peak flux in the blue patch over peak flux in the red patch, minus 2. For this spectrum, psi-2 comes -1.10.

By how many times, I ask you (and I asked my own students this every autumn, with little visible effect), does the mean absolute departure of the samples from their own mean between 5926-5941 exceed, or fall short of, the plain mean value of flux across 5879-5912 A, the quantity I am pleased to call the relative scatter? 0.003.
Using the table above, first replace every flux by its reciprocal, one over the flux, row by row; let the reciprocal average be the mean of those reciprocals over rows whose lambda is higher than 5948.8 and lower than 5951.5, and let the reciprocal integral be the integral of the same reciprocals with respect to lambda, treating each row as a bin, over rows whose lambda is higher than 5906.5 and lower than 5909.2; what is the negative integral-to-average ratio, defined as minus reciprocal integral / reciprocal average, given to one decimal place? -2.7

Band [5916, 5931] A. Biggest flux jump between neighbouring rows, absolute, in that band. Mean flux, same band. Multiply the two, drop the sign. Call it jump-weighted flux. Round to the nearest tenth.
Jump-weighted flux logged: 1.5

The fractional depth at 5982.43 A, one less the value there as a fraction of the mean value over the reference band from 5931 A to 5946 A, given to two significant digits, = 0.030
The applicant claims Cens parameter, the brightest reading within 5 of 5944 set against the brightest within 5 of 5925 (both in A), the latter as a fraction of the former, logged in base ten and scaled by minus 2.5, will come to 0.010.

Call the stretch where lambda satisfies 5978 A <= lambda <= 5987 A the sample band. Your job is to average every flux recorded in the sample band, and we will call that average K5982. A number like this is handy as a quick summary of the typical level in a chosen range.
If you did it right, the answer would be 9.8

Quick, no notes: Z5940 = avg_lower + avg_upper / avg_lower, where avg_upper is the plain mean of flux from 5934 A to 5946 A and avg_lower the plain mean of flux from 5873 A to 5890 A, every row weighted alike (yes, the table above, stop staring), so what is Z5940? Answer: 11.0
